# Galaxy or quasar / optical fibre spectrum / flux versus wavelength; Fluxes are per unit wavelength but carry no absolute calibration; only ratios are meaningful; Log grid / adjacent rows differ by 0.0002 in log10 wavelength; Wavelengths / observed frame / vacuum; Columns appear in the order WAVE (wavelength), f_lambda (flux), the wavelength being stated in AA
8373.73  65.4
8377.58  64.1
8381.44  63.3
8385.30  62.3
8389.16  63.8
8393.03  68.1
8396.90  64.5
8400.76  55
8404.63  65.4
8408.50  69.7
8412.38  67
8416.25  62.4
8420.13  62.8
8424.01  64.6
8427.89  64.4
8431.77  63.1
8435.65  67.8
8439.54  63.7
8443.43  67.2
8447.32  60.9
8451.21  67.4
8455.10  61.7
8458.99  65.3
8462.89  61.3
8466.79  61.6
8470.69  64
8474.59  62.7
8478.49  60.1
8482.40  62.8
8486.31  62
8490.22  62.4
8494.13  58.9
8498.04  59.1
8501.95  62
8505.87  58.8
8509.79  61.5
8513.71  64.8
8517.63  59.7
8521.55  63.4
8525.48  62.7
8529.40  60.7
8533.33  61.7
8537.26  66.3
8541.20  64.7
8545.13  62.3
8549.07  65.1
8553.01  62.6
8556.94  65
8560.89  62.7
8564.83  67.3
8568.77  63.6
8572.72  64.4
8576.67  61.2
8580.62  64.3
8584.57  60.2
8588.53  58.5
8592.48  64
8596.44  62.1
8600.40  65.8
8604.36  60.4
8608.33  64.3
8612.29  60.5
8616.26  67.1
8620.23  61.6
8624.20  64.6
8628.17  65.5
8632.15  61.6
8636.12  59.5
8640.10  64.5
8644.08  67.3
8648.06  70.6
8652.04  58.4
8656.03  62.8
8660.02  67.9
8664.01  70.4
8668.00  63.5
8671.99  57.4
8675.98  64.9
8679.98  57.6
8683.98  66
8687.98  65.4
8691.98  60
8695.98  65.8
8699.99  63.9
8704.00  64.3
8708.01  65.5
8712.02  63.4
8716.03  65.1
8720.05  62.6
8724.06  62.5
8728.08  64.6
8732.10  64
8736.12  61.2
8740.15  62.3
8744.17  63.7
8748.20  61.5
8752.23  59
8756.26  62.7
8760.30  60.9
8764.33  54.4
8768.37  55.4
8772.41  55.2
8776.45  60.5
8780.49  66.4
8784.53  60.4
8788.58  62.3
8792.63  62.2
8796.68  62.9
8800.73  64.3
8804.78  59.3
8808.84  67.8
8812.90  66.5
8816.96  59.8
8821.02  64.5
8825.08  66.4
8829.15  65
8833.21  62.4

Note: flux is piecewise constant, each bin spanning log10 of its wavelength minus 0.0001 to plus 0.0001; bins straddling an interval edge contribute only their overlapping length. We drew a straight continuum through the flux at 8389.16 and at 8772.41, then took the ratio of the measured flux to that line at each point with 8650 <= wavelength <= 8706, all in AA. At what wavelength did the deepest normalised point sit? 8671.99 AA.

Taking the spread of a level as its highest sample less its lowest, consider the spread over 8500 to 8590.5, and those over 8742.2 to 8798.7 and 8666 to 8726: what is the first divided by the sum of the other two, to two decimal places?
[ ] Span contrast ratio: 0.43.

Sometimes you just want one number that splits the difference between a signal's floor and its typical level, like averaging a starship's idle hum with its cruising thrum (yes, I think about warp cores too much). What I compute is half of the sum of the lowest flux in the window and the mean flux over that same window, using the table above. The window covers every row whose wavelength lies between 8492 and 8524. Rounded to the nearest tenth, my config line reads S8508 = 59.9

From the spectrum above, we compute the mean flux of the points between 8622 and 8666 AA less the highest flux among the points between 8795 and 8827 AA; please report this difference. -3.0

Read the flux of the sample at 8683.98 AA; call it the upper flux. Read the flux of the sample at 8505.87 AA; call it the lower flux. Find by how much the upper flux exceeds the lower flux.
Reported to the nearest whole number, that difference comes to 7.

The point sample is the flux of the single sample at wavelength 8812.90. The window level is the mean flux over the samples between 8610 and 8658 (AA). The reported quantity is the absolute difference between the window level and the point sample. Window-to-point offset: 2.8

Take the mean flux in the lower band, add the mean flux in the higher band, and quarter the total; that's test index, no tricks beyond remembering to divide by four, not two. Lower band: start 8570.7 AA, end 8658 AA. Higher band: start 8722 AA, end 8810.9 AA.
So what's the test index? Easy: 31.2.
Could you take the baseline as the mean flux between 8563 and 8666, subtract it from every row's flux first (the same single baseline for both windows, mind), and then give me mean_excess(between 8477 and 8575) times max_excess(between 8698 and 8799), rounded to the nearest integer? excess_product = -3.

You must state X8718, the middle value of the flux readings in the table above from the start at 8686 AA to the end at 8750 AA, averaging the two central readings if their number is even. 63.8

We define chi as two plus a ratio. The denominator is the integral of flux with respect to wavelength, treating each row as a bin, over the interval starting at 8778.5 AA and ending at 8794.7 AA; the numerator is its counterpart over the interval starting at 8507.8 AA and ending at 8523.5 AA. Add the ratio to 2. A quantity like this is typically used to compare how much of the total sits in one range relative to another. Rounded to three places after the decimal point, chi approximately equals 2.962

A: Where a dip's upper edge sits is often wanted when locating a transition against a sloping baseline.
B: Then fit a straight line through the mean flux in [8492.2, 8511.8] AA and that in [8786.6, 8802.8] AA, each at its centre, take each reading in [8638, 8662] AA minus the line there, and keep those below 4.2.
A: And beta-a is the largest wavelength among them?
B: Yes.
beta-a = 8656.03 AA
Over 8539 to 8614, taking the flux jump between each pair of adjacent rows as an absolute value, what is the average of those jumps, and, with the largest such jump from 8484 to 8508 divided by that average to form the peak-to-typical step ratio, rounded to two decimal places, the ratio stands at 1.09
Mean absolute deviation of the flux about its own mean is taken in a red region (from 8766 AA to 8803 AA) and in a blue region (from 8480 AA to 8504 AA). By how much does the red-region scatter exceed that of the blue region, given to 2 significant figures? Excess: 1.4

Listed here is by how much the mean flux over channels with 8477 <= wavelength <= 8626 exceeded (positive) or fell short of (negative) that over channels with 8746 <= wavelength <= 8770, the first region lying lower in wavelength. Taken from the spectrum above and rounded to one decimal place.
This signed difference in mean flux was 3.6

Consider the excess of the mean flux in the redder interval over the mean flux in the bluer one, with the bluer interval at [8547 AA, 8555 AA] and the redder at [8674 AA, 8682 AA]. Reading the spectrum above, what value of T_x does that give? -3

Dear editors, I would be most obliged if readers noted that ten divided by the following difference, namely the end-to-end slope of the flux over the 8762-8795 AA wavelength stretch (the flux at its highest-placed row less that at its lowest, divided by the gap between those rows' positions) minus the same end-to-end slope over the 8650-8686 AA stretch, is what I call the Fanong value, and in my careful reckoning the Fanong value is 265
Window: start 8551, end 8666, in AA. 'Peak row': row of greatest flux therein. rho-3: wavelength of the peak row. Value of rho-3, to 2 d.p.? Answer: 8648.06 AA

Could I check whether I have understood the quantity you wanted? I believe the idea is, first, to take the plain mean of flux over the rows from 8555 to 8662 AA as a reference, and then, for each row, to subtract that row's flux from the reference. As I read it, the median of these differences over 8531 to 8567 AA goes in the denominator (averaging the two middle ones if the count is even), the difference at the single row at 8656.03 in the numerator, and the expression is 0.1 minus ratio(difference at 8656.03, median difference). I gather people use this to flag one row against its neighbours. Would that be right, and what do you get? 1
